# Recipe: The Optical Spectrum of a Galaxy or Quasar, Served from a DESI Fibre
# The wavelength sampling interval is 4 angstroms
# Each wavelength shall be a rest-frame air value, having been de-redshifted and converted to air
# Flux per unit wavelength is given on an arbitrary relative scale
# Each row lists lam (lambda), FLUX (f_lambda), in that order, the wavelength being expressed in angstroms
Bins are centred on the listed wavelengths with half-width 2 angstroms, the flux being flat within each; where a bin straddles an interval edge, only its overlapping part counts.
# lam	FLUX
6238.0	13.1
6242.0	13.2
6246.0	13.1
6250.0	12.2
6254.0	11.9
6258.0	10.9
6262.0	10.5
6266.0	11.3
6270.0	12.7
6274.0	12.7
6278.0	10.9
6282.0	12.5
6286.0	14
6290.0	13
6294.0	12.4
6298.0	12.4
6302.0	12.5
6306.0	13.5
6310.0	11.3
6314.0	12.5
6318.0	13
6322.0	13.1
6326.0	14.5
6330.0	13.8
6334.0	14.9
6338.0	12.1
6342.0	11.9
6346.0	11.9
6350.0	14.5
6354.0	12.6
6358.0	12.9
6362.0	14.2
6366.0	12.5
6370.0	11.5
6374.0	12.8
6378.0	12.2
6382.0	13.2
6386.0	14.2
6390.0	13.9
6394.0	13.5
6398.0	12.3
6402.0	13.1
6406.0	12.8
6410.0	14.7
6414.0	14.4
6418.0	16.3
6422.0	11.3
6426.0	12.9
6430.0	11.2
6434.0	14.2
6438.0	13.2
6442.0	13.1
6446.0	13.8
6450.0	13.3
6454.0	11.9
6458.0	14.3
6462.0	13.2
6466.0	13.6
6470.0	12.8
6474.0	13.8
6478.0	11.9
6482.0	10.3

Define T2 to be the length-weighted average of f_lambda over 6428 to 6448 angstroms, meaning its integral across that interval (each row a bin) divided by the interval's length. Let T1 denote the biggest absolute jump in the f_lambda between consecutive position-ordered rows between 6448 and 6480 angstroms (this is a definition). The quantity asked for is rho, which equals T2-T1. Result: 10.7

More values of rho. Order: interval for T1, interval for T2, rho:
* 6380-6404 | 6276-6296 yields 11.4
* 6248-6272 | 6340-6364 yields 11.6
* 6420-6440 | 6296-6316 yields 9.4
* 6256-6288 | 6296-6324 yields 10.8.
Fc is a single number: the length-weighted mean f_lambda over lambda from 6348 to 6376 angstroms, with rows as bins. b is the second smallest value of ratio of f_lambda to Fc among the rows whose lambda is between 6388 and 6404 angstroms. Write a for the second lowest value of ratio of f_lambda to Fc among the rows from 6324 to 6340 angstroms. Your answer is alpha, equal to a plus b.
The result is 2.07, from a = 1.06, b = 1.01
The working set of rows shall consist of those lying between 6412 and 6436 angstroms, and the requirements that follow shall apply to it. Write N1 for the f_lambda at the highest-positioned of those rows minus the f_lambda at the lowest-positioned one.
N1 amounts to -0.2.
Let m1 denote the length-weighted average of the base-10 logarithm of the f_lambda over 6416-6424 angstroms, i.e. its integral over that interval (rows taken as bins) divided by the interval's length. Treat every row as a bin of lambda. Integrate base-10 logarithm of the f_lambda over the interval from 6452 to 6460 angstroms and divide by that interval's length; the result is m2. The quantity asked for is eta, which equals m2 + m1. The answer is 2.25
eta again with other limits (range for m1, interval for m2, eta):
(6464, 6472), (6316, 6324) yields 2.24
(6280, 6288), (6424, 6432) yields 2.20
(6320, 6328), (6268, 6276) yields 2.24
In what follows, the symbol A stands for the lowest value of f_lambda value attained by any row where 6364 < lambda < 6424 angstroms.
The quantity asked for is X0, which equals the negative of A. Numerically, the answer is -11.3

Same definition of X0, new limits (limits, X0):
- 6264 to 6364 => -10.9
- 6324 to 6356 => -11.9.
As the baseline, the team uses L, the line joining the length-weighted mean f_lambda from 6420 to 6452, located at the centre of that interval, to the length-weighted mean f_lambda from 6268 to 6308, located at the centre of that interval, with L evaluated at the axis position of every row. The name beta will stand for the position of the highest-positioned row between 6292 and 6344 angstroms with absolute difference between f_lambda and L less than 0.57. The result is 6322.0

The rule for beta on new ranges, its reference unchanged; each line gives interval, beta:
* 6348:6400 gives 6398.0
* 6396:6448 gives 6442.0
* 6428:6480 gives 6470.0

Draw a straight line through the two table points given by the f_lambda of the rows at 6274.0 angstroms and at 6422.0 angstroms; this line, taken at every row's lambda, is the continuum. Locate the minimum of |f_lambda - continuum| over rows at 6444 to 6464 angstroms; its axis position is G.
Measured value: 6454.0 angstroms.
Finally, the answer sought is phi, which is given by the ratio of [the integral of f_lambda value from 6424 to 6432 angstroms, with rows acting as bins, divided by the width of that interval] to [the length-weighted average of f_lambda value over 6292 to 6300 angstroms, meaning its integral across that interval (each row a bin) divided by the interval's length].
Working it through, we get 0.97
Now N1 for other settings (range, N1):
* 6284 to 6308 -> -0.5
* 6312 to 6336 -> 2.4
